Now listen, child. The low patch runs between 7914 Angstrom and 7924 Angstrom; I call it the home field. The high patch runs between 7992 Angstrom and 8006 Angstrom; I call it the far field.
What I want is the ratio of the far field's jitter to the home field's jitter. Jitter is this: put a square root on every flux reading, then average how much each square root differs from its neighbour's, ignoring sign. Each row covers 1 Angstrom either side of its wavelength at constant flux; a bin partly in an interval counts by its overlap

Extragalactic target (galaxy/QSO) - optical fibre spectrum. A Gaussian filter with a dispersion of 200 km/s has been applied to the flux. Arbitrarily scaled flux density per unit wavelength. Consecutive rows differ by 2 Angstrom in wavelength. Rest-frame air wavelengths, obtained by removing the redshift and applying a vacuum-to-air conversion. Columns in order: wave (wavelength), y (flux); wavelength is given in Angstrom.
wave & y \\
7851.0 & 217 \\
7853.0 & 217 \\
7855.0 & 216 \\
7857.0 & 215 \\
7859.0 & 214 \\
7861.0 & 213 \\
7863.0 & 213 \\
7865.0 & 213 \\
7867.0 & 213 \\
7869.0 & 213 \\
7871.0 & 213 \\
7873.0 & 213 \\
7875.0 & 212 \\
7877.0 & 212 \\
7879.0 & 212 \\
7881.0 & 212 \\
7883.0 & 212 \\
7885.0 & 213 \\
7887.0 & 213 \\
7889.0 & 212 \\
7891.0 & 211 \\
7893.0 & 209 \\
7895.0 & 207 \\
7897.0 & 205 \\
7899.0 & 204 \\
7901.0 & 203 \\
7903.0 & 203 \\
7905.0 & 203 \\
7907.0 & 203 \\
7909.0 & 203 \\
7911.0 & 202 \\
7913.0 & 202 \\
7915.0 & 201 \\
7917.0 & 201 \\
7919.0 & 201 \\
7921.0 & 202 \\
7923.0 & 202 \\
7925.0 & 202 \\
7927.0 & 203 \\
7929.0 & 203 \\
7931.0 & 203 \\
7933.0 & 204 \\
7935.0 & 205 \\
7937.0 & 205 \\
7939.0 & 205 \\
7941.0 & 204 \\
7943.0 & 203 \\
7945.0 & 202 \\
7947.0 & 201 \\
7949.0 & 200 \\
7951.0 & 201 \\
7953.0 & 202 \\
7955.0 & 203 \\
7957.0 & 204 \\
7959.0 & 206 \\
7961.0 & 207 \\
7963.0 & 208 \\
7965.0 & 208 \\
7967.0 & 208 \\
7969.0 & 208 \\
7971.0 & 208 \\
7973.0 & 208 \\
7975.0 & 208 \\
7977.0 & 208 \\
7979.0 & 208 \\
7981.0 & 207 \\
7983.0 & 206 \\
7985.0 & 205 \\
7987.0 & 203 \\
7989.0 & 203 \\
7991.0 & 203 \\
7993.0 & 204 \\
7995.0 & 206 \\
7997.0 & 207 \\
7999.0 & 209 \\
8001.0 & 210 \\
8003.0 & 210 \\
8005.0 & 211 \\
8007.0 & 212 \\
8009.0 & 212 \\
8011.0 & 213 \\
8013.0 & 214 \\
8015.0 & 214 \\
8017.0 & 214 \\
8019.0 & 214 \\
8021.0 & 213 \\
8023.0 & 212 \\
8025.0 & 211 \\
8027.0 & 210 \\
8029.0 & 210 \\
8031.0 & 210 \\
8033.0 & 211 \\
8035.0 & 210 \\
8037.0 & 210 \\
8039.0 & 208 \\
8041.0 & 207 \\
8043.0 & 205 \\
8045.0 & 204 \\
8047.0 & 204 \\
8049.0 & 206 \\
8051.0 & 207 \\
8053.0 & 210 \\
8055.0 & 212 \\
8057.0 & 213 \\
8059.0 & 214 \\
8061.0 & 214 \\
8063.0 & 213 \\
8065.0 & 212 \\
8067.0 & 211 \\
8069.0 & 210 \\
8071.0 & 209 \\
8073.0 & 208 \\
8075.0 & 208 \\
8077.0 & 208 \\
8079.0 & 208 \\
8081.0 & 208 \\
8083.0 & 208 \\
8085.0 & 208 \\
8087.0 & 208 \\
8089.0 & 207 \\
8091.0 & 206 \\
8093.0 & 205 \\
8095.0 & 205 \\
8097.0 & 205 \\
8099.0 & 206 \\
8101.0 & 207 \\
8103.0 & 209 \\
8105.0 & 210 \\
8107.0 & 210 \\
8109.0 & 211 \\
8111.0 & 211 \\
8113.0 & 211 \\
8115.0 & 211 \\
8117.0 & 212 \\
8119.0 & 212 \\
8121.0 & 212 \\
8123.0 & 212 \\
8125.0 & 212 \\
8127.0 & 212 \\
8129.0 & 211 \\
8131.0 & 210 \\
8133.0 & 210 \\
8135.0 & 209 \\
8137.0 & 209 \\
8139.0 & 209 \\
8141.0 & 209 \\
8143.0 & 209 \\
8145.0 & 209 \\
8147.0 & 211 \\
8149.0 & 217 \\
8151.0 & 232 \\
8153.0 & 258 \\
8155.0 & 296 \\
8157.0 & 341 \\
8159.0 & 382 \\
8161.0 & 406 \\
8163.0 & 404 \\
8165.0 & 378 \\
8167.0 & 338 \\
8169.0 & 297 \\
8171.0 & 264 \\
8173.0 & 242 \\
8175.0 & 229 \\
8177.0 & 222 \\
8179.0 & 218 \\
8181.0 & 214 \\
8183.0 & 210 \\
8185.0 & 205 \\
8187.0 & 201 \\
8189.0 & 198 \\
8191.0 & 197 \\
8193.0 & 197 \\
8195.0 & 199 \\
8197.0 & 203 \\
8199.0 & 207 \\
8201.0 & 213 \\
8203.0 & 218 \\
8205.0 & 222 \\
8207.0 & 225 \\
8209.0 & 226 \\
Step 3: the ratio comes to 4.6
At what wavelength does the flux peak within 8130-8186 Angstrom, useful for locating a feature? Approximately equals 8161.0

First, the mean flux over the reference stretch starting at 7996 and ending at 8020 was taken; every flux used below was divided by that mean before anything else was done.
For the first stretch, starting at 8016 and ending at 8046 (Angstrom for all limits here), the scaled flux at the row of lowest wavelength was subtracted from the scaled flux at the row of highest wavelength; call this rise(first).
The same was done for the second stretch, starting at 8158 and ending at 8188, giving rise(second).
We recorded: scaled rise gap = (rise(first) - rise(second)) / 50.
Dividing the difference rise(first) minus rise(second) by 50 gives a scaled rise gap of 0.0162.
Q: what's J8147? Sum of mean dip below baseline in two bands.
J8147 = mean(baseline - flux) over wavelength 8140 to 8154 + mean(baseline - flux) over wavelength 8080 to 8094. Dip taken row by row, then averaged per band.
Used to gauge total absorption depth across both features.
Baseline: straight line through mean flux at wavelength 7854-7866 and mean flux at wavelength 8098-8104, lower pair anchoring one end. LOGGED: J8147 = -14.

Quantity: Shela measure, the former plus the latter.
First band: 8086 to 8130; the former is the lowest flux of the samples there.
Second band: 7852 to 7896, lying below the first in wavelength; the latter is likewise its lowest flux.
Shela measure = 412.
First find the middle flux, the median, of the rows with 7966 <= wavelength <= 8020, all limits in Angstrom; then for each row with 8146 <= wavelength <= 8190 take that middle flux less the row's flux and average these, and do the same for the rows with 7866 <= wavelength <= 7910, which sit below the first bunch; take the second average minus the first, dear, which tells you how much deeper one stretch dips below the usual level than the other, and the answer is 62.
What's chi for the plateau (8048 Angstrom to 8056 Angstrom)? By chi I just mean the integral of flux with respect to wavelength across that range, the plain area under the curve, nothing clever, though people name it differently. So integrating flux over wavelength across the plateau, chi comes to 1670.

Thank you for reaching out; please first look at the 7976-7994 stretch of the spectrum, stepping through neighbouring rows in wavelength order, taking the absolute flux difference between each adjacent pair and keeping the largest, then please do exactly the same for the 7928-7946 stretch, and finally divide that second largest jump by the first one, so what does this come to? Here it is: 0.50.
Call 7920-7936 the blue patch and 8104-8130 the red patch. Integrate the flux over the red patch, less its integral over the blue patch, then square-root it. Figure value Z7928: 47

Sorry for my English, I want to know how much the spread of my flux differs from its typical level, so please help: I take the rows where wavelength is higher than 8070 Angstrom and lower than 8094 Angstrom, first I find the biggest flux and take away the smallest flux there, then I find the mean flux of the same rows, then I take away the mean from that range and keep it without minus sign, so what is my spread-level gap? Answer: 204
